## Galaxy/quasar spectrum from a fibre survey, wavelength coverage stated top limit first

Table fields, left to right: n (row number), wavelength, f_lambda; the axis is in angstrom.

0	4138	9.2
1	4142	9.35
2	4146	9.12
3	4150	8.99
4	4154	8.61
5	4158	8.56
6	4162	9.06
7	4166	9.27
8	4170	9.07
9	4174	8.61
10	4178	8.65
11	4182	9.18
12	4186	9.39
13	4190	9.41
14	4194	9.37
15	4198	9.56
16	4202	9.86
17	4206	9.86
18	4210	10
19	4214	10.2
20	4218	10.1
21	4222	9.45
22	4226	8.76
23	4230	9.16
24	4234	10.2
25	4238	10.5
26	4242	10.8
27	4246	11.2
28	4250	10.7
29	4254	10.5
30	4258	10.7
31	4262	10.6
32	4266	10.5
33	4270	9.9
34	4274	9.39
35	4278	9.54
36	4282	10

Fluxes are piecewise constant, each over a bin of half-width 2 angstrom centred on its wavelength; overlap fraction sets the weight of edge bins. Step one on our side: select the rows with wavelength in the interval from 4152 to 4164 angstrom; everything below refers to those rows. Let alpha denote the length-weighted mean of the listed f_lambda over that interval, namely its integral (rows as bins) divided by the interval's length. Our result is 8.7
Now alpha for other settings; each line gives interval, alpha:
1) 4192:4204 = 9.6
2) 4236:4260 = 10.7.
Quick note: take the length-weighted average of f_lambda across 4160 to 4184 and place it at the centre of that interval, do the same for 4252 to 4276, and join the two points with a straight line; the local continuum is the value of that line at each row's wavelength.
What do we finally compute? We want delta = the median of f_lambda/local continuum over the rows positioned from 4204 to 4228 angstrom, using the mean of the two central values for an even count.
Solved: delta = 1.05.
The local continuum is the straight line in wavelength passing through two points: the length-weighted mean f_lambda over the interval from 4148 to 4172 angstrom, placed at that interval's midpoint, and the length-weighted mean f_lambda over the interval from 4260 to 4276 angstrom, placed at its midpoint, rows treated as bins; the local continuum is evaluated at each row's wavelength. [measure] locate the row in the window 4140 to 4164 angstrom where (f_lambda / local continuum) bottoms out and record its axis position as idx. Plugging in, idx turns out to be 4158 angstrom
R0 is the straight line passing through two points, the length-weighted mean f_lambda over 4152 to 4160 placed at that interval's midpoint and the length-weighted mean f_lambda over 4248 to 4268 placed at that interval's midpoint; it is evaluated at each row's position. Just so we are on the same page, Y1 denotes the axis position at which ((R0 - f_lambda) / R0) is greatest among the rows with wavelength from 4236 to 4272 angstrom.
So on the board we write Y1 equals 4270 angstrom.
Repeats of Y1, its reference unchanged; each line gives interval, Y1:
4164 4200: 4178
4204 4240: 4226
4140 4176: 4174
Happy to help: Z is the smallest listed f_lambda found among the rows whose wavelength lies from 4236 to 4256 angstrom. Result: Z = 10.5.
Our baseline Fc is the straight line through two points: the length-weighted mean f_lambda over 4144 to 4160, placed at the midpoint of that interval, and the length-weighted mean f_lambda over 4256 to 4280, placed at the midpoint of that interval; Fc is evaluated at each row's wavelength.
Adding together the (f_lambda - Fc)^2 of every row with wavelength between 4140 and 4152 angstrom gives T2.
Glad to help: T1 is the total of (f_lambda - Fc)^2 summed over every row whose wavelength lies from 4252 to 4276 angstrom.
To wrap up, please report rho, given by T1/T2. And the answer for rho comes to 3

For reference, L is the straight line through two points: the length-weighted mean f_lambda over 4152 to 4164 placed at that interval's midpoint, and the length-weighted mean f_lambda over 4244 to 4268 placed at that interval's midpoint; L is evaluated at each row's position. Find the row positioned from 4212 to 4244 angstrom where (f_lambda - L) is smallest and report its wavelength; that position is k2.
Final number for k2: 4226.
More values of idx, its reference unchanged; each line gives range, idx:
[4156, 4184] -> 4178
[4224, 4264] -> 4226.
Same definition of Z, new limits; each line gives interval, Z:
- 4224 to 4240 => 8.76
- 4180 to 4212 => 9.18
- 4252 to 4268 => 10.5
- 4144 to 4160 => 8.56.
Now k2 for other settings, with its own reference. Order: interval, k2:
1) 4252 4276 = 4274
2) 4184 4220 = 4194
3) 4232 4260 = 4254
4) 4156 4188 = 4178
